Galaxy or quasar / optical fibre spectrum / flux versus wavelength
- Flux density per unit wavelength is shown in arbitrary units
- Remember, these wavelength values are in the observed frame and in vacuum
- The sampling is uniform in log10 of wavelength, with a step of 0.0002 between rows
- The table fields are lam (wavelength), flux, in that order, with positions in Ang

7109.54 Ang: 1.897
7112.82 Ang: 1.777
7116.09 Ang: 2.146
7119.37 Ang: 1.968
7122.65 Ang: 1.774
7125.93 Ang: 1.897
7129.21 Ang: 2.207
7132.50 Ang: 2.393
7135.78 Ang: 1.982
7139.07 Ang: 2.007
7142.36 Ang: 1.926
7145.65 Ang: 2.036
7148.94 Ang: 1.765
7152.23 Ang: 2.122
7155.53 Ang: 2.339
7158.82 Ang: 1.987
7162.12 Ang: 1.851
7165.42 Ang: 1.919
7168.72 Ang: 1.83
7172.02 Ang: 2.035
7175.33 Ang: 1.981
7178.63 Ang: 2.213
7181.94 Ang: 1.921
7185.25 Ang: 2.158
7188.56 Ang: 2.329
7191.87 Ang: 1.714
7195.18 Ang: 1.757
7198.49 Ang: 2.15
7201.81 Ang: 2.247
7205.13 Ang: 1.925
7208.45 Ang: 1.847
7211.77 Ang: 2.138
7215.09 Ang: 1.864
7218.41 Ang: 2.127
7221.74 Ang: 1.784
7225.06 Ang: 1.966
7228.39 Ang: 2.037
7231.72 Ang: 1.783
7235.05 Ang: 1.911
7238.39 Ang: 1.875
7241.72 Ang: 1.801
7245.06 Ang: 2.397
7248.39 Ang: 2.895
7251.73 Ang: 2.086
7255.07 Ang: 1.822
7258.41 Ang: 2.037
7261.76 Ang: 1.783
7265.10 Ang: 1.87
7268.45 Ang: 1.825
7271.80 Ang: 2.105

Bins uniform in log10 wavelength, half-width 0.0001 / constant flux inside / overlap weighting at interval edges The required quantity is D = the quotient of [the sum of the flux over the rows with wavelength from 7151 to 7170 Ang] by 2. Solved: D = 6.02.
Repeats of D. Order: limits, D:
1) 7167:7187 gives 6.07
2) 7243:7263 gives 6.51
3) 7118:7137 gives 6.11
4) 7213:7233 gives 5.78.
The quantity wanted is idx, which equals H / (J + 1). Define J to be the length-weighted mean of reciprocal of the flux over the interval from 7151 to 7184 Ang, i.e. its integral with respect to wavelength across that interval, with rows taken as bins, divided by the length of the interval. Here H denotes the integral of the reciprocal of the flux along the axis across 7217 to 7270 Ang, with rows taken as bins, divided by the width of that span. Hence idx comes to 0.339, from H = 0.51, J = 0.498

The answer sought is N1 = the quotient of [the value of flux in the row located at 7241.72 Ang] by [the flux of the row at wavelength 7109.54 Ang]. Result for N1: 0.95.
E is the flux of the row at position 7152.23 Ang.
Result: 2.122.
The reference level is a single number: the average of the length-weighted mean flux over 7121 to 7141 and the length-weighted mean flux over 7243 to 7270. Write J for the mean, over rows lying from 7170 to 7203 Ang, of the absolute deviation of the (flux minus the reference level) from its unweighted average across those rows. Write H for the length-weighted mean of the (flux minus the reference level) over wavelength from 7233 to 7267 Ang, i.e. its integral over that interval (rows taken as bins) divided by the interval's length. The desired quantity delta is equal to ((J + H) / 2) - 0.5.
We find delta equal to -0.426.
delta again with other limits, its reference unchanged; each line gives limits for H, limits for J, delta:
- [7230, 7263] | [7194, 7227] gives -0.437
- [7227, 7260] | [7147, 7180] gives -0.430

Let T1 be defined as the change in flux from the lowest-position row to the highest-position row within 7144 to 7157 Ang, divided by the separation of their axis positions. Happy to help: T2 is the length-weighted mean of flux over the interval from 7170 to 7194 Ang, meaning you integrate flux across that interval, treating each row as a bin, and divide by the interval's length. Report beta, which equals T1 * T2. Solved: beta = 0.06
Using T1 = 0.03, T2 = 2.04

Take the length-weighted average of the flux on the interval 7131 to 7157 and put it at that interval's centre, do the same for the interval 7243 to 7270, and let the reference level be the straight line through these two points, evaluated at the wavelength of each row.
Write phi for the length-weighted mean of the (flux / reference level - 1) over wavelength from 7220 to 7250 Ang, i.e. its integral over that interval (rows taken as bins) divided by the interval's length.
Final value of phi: -0.016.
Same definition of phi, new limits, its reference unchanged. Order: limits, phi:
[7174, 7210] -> -0.025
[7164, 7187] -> -0.030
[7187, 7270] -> -0.040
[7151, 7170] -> -0.030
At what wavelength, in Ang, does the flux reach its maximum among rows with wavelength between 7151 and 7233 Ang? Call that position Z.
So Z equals 7155.53 Ang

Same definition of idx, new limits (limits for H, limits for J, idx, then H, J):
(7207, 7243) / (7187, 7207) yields 0.348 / 0.52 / 0.503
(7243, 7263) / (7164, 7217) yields 0.315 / 0.47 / 0.503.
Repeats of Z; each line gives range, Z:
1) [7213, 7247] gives 7245.06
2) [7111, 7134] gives 7132.50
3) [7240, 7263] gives 7248.39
